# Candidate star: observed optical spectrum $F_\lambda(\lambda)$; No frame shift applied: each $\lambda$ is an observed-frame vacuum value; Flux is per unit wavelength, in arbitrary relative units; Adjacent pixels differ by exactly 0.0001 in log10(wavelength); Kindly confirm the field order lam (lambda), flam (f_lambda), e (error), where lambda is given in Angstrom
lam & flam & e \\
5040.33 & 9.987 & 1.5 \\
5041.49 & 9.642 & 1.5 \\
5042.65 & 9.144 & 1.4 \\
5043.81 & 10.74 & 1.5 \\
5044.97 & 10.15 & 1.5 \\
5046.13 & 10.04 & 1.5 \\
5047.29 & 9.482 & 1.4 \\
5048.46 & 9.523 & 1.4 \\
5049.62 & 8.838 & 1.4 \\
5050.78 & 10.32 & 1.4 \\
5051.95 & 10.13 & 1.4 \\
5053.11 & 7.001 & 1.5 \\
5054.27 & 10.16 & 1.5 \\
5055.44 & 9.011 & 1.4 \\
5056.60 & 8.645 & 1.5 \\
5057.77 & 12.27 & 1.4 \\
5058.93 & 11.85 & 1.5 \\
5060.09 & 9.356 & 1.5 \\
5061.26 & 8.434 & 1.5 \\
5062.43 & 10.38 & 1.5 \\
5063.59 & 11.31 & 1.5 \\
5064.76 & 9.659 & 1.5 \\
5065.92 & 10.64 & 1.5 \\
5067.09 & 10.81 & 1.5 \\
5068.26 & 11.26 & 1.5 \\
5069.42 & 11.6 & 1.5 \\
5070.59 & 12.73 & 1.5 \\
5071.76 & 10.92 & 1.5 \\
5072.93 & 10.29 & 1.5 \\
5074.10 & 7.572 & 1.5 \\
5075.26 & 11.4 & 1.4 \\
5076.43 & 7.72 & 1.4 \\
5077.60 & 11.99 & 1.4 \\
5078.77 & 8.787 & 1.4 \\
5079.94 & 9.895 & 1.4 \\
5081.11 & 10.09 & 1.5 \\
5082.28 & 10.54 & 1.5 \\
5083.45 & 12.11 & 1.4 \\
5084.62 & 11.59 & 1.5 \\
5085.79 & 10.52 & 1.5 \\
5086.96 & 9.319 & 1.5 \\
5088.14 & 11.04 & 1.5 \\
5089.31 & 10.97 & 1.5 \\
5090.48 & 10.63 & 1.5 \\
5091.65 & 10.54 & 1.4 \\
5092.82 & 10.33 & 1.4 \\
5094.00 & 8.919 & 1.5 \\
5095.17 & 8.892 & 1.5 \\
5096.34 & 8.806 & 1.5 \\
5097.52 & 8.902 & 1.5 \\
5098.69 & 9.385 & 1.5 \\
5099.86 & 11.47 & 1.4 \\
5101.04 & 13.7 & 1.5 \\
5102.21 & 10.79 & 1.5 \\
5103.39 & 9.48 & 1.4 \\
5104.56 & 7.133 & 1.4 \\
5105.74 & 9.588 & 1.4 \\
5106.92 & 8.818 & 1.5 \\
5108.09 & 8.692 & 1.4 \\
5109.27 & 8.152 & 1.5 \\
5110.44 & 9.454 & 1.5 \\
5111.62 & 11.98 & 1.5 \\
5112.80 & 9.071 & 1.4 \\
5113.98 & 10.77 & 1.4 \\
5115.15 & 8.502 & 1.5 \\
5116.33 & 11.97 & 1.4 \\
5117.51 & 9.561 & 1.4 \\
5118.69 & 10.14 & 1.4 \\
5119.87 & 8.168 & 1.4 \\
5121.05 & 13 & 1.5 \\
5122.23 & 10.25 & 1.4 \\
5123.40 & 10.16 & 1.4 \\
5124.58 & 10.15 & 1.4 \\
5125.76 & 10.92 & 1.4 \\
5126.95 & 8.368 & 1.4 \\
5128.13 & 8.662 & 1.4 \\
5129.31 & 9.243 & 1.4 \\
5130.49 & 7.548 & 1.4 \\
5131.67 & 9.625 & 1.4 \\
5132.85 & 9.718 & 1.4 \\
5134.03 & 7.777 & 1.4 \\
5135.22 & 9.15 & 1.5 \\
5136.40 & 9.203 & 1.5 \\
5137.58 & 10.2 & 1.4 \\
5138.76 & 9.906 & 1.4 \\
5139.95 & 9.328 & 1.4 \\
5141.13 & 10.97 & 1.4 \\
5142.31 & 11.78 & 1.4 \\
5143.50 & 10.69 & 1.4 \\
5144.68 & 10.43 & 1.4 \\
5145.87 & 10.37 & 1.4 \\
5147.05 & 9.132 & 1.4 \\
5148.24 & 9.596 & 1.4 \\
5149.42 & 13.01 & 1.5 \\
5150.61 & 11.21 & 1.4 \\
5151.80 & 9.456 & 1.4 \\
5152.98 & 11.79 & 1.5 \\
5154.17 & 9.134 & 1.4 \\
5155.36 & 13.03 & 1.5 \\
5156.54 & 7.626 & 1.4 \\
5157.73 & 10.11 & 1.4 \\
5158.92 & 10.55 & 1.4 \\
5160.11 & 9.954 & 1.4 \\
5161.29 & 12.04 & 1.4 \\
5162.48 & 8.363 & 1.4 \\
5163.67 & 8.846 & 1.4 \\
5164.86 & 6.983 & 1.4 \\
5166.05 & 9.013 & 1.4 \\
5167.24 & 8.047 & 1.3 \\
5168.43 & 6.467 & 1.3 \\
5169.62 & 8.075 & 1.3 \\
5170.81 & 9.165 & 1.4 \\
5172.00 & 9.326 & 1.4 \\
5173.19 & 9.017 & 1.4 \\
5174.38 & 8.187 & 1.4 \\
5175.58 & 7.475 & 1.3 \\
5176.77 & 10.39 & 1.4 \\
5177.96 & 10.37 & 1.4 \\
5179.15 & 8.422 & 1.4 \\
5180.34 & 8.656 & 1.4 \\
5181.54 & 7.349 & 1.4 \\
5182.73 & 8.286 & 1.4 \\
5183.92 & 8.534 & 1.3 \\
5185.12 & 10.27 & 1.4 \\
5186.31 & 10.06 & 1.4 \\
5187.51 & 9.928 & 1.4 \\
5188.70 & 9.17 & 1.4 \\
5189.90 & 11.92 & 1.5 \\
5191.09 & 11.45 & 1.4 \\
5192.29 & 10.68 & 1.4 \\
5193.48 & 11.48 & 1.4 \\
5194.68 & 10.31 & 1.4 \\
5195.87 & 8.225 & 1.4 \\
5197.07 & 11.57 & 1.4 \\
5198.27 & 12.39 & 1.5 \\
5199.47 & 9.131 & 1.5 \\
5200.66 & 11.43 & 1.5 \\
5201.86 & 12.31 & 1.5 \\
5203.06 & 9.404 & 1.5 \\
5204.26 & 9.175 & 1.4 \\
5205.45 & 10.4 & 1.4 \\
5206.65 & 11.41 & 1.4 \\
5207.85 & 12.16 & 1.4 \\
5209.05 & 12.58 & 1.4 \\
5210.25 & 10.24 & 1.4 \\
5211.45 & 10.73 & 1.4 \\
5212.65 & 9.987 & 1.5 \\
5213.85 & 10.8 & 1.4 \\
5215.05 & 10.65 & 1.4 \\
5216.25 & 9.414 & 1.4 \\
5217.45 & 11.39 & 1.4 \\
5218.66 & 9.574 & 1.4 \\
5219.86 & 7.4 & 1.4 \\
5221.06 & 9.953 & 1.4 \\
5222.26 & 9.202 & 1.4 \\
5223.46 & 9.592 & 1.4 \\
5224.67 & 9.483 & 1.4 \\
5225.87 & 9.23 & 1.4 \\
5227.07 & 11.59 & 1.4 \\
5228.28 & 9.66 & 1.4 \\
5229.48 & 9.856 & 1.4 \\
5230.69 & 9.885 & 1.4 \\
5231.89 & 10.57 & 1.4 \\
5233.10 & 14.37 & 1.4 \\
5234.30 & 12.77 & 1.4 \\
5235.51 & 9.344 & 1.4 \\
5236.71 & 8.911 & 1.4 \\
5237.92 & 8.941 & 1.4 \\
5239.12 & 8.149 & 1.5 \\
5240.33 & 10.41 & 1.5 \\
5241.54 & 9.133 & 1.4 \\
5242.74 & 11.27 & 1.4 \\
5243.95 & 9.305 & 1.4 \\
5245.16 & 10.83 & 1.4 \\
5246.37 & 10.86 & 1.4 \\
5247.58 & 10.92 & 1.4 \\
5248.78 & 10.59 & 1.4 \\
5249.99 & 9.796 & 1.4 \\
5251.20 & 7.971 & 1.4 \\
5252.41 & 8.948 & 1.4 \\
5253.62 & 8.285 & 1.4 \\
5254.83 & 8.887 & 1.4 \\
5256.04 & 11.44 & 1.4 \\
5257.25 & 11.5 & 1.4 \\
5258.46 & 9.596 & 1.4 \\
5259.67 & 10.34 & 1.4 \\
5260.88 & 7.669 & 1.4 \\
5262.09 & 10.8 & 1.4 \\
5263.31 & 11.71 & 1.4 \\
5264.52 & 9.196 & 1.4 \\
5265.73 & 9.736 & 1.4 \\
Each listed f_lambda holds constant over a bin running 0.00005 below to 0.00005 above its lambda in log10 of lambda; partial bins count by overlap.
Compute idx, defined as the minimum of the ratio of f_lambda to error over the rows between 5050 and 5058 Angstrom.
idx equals 4.67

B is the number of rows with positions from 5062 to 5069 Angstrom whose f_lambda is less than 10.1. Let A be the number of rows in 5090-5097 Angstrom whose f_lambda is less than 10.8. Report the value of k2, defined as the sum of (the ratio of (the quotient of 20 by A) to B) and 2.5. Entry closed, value 5.8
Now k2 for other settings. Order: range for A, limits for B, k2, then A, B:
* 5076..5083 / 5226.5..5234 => 3.8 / 5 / 3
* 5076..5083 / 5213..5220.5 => 3.8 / 5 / 3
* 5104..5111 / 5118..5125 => 5.8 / 6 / 1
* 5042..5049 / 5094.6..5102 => 3.3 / 6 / 4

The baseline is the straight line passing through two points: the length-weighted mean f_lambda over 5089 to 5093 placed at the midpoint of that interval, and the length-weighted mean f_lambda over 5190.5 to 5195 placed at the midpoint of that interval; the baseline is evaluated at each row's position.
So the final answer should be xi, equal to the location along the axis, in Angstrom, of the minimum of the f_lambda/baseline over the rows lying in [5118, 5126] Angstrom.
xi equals 5119.87 Angstrom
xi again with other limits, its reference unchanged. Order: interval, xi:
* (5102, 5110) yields 5104.56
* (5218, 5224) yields 5219.86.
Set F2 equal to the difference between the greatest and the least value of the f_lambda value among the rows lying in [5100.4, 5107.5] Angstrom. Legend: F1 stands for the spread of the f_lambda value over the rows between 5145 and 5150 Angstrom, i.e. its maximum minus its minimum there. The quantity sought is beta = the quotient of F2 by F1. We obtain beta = 1.7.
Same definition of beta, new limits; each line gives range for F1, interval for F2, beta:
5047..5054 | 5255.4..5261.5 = 1.2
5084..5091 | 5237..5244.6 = 1.4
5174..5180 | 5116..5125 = 1.7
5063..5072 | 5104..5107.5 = 0.8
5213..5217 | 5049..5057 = 2.4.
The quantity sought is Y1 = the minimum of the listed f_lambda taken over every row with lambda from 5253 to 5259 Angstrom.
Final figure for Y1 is 8.285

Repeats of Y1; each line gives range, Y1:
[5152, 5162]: 7.626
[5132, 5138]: 7.777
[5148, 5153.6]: 9.456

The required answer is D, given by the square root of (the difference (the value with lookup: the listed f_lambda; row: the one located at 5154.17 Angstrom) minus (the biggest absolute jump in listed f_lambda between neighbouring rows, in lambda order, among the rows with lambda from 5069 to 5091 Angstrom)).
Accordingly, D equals 2.21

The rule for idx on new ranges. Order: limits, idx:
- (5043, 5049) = 6.69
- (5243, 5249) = 6.65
